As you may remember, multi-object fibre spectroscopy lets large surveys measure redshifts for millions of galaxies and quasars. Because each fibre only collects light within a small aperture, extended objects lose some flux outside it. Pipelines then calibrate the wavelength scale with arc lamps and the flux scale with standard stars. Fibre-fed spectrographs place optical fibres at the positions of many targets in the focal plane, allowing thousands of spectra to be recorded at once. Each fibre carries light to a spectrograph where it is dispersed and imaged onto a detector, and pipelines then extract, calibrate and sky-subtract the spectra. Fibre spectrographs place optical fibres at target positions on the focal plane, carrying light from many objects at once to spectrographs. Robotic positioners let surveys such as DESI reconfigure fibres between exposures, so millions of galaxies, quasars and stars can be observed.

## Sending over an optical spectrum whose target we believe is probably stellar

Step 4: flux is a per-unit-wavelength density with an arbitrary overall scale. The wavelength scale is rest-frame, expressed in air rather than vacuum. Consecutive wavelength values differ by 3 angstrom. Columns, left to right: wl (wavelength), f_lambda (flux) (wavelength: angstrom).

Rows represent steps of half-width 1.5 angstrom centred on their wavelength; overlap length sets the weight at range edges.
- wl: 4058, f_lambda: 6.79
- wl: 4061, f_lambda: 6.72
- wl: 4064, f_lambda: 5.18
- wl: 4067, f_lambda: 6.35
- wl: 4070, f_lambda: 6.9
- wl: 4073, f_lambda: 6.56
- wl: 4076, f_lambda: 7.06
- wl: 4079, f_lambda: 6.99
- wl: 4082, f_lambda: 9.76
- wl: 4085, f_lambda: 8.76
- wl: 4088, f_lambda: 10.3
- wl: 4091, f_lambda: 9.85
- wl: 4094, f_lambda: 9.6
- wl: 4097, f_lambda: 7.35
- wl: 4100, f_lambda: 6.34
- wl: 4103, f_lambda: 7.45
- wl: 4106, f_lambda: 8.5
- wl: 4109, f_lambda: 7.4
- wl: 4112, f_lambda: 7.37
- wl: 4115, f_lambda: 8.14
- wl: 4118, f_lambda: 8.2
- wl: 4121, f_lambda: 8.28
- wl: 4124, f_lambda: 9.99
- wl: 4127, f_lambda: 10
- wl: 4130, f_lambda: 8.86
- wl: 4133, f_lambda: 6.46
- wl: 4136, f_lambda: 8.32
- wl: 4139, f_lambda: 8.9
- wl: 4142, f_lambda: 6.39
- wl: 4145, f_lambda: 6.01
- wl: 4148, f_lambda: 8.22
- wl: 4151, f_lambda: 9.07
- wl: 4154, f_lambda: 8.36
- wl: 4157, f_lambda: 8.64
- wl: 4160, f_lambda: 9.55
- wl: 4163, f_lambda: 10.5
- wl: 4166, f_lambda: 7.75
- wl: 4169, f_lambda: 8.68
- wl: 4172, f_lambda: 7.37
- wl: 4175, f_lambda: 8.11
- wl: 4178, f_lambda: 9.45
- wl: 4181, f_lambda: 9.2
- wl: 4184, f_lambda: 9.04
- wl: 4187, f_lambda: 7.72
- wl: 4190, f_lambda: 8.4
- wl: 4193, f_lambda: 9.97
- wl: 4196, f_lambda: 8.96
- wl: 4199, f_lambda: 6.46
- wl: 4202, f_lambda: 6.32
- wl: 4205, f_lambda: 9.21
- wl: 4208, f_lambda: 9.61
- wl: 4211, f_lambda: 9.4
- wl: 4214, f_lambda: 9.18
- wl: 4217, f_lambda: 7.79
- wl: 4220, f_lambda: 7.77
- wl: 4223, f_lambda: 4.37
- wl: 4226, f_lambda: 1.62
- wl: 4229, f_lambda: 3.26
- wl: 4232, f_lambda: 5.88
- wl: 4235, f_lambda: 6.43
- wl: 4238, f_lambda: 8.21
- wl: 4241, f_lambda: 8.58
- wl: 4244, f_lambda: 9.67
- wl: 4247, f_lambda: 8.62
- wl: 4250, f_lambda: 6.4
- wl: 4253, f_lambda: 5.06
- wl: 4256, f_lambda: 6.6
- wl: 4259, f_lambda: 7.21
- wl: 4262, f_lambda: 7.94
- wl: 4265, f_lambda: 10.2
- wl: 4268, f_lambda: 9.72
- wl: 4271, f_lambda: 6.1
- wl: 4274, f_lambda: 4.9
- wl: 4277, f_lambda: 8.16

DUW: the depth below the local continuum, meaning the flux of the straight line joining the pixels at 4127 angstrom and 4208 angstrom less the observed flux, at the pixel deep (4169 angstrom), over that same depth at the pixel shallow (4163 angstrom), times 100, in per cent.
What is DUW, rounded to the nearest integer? -166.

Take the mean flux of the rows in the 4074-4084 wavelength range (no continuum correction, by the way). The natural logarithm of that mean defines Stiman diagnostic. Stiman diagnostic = 2.07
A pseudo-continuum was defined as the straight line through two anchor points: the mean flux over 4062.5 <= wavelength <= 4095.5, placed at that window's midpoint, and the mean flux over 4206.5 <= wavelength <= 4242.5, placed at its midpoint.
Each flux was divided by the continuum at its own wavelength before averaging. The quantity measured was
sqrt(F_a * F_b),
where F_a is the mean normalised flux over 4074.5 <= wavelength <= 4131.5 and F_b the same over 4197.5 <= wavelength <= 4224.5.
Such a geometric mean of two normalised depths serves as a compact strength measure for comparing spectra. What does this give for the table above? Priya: 1.105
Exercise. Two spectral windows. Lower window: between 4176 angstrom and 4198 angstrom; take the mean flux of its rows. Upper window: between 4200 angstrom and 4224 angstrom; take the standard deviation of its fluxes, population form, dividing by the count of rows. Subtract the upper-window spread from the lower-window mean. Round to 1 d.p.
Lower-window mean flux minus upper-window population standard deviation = 7.2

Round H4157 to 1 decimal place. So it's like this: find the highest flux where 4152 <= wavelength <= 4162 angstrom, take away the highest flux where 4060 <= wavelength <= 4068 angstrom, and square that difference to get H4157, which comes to 8.0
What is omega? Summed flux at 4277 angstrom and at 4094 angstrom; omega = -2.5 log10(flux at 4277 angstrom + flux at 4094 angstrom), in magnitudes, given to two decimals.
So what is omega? -3.12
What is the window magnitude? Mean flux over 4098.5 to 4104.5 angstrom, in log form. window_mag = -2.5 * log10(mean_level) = -2.10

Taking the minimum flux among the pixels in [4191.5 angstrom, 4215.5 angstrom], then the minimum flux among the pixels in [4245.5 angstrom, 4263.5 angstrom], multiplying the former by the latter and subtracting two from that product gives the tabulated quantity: 30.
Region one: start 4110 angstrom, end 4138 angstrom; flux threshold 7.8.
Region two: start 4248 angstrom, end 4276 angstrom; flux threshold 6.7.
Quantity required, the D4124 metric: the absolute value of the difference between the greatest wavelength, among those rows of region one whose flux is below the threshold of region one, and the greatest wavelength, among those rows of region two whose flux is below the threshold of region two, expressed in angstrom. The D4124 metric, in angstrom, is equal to 141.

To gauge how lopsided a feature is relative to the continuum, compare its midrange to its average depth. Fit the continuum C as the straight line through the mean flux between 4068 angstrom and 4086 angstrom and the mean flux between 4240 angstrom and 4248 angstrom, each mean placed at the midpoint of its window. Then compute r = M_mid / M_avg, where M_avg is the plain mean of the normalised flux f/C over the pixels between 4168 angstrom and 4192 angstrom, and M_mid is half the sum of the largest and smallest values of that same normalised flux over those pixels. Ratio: 0.99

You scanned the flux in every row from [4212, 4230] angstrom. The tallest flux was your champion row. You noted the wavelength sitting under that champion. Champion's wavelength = 4214 angstrom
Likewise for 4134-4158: 4151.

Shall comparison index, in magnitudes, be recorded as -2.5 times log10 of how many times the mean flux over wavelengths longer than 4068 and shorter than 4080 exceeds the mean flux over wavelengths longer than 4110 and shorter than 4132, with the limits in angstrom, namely 0.25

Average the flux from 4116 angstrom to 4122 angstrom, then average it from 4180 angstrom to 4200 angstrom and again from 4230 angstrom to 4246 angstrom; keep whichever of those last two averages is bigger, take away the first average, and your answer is 0.3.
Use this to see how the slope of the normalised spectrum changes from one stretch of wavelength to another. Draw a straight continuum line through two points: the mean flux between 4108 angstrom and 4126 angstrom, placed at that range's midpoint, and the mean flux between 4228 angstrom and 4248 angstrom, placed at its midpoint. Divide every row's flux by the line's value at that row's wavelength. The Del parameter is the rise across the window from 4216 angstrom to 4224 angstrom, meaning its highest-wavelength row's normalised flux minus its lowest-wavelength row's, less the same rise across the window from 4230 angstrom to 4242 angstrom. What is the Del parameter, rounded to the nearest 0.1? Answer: -0.8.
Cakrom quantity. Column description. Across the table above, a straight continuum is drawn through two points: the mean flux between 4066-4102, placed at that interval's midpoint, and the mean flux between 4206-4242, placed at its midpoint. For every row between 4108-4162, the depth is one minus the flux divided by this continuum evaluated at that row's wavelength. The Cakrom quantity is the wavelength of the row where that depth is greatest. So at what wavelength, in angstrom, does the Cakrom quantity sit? 4145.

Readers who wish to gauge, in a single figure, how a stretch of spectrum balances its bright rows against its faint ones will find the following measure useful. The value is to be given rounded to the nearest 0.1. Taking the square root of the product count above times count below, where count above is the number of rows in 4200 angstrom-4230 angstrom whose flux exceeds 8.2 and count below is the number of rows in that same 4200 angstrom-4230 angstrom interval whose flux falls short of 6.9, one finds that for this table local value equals 4.0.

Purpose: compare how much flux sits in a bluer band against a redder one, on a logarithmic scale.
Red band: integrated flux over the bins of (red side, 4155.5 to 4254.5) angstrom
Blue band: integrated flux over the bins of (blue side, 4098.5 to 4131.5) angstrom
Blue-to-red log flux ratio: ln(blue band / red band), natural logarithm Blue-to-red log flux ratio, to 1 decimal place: -1.0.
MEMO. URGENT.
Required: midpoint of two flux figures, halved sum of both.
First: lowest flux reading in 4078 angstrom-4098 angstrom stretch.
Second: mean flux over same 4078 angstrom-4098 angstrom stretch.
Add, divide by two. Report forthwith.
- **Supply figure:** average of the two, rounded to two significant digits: 8.0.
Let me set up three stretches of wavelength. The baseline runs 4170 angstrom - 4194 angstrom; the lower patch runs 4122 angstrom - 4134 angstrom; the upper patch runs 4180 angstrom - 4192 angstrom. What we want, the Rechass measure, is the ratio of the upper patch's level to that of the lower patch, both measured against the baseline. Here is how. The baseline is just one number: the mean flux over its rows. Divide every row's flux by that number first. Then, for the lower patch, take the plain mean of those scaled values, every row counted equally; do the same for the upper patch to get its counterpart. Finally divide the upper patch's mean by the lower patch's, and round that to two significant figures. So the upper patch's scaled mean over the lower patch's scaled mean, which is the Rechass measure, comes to 0.97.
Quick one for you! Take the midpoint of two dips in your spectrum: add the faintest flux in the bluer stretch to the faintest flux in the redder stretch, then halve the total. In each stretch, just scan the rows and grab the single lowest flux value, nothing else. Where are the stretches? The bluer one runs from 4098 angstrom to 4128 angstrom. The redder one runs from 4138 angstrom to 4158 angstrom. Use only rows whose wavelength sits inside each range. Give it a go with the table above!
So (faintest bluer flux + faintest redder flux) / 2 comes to 6.2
